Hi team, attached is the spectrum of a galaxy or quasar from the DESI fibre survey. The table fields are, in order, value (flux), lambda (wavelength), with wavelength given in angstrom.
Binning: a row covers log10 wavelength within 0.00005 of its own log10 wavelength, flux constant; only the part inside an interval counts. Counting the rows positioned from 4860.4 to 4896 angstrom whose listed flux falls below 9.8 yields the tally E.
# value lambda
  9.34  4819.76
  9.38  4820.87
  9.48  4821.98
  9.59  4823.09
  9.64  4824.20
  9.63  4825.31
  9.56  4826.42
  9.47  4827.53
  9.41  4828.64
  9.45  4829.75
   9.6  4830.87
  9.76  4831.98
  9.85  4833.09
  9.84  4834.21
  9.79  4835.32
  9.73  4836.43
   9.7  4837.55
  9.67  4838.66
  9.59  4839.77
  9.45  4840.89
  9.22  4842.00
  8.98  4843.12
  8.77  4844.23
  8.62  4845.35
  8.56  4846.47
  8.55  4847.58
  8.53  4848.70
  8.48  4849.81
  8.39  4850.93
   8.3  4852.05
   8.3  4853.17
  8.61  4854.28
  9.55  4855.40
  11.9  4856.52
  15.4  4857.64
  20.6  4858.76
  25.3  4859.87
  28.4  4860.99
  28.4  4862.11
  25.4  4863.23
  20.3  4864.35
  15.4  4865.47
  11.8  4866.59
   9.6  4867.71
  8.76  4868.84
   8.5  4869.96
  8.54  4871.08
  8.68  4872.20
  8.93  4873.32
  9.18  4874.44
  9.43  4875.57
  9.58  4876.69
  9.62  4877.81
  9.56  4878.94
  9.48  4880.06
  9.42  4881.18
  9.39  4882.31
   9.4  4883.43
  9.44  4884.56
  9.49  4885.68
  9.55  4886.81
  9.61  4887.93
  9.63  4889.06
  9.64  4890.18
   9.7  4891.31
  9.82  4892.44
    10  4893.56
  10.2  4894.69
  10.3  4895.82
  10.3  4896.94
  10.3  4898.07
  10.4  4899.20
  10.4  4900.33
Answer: 22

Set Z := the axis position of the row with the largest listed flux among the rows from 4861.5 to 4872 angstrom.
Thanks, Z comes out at 4862.11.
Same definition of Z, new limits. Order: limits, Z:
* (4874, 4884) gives 4877.81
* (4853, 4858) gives 4857.64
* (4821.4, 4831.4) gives 4824.20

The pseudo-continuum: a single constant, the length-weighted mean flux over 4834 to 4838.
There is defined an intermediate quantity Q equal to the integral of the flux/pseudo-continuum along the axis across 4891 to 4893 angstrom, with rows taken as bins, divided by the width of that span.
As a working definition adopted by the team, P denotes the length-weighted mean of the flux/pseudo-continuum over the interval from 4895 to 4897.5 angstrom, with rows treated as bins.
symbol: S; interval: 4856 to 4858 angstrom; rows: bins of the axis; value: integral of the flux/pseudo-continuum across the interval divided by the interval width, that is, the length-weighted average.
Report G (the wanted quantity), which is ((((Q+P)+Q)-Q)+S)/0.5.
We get 6.9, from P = 1.06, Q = 1.00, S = 1.38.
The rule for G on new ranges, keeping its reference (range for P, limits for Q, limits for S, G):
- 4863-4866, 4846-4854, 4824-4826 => 7.8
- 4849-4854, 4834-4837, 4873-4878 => 5.6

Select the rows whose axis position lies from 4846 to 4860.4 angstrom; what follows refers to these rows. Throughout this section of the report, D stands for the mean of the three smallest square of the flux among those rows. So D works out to 69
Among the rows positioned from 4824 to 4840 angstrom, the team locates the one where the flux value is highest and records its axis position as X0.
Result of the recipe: 4833.09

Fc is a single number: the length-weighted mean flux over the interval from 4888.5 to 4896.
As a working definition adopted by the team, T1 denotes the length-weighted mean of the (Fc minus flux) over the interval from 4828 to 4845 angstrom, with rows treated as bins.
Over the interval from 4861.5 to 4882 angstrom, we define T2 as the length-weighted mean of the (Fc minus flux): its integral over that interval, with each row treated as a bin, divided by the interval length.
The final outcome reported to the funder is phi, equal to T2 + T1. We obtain -2.0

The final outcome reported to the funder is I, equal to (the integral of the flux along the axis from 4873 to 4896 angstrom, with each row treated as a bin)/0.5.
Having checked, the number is 441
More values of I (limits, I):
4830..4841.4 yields 221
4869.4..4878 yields 155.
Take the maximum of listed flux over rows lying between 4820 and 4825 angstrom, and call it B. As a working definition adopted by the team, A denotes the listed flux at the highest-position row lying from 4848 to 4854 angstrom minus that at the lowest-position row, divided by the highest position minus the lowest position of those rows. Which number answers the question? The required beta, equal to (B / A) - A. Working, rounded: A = -0.05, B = 9.64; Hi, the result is -187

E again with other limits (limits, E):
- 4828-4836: 5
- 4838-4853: 13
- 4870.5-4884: 12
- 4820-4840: 16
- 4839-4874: 21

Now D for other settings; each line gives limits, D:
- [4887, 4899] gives 93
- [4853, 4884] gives 71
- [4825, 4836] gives 89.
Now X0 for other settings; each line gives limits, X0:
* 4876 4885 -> 4877.81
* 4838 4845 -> 4838.66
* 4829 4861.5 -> 4860.99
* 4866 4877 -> 4866.59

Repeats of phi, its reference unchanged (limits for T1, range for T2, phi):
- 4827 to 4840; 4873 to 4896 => 0.5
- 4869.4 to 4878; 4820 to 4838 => 1.1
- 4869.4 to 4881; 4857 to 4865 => -12.6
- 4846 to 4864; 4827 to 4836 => -4.5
